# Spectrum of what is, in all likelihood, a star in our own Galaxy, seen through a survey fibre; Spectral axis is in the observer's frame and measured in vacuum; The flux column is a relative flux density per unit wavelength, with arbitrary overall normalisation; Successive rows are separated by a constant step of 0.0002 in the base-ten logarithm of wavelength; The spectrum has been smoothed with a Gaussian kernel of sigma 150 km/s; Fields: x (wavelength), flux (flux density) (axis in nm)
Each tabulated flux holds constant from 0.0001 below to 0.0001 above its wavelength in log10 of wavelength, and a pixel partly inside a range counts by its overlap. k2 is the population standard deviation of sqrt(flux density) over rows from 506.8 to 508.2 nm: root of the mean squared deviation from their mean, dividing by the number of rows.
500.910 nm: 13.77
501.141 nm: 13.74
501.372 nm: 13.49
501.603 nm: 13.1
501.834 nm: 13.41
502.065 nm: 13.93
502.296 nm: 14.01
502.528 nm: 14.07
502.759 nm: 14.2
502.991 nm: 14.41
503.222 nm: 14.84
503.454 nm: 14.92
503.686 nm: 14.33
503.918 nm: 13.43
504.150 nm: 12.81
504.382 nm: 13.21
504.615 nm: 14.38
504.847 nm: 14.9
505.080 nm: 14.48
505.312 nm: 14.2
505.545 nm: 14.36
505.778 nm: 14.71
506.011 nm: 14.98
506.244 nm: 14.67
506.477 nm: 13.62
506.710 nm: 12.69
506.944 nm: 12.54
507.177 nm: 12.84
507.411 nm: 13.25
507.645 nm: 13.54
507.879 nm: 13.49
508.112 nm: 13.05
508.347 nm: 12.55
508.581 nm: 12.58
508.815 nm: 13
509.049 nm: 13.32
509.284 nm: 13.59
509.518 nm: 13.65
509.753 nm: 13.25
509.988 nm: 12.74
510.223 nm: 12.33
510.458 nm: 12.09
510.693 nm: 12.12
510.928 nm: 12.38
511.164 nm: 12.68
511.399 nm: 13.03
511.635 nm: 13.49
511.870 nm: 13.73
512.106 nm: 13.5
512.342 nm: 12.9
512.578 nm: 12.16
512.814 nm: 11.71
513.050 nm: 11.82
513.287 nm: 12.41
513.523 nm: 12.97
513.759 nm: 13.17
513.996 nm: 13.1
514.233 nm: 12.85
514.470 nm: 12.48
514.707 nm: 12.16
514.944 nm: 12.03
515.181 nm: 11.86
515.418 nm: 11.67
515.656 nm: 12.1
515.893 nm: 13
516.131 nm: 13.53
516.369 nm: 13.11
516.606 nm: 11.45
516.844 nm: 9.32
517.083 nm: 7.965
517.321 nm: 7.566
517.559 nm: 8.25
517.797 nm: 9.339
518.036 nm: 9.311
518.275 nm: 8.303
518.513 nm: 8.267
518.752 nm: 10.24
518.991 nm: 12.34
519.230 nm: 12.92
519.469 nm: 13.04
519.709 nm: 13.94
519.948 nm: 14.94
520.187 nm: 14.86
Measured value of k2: 0.049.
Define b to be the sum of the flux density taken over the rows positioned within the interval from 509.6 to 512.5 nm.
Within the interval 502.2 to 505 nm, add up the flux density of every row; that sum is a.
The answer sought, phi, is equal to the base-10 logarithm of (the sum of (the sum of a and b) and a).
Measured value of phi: 2.693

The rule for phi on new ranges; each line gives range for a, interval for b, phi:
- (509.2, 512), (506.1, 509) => 2.670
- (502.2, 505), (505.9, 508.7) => 2.698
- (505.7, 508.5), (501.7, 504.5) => 2.691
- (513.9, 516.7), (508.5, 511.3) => 2.656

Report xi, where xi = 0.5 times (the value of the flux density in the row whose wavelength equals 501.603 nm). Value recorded 6.55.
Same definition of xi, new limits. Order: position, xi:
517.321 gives 3.78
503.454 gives 7.46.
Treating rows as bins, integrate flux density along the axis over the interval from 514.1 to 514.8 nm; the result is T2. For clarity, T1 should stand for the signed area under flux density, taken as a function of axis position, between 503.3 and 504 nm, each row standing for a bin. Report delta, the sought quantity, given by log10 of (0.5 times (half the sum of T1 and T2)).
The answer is 0.671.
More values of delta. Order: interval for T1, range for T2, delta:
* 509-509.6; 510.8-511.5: 0.628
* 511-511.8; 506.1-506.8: 0.701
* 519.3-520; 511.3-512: 0.678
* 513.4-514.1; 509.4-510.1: 0.663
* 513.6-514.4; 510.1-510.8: 0.675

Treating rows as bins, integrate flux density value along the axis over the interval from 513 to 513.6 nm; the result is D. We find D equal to 7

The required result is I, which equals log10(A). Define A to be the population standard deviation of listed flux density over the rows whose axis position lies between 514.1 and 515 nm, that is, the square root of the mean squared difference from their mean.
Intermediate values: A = 0.32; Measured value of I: -0.50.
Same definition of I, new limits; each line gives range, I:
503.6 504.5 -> -0.25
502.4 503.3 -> -0.53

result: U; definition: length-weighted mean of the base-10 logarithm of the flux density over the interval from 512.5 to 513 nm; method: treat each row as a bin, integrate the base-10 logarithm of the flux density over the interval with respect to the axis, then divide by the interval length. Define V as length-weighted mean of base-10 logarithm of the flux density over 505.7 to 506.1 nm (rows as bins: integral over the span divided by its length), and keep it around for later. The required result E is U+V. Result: 2.25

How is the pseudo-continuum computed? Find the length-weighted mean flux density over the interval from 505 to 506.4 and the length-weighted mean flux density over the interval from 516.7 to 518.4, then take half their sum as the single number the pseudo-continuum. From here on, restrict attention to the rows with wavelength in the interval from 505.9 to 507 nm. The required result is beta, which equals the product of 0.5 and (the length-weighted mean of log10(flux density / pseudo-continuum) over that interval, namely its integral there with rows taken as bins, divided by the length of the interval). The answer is 0.037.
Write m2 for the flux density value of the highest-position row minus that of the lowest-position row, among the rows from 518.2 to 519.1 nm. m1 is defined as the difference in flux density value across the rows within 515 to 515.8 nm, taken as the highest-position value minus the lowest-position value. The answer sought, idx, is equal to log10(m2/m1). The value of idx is 1.23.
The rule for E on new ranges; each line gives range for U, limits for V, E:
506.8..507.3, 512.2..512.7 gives 2.20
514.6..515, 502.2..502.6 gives 2.23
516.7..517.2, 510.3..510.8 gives 2.02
